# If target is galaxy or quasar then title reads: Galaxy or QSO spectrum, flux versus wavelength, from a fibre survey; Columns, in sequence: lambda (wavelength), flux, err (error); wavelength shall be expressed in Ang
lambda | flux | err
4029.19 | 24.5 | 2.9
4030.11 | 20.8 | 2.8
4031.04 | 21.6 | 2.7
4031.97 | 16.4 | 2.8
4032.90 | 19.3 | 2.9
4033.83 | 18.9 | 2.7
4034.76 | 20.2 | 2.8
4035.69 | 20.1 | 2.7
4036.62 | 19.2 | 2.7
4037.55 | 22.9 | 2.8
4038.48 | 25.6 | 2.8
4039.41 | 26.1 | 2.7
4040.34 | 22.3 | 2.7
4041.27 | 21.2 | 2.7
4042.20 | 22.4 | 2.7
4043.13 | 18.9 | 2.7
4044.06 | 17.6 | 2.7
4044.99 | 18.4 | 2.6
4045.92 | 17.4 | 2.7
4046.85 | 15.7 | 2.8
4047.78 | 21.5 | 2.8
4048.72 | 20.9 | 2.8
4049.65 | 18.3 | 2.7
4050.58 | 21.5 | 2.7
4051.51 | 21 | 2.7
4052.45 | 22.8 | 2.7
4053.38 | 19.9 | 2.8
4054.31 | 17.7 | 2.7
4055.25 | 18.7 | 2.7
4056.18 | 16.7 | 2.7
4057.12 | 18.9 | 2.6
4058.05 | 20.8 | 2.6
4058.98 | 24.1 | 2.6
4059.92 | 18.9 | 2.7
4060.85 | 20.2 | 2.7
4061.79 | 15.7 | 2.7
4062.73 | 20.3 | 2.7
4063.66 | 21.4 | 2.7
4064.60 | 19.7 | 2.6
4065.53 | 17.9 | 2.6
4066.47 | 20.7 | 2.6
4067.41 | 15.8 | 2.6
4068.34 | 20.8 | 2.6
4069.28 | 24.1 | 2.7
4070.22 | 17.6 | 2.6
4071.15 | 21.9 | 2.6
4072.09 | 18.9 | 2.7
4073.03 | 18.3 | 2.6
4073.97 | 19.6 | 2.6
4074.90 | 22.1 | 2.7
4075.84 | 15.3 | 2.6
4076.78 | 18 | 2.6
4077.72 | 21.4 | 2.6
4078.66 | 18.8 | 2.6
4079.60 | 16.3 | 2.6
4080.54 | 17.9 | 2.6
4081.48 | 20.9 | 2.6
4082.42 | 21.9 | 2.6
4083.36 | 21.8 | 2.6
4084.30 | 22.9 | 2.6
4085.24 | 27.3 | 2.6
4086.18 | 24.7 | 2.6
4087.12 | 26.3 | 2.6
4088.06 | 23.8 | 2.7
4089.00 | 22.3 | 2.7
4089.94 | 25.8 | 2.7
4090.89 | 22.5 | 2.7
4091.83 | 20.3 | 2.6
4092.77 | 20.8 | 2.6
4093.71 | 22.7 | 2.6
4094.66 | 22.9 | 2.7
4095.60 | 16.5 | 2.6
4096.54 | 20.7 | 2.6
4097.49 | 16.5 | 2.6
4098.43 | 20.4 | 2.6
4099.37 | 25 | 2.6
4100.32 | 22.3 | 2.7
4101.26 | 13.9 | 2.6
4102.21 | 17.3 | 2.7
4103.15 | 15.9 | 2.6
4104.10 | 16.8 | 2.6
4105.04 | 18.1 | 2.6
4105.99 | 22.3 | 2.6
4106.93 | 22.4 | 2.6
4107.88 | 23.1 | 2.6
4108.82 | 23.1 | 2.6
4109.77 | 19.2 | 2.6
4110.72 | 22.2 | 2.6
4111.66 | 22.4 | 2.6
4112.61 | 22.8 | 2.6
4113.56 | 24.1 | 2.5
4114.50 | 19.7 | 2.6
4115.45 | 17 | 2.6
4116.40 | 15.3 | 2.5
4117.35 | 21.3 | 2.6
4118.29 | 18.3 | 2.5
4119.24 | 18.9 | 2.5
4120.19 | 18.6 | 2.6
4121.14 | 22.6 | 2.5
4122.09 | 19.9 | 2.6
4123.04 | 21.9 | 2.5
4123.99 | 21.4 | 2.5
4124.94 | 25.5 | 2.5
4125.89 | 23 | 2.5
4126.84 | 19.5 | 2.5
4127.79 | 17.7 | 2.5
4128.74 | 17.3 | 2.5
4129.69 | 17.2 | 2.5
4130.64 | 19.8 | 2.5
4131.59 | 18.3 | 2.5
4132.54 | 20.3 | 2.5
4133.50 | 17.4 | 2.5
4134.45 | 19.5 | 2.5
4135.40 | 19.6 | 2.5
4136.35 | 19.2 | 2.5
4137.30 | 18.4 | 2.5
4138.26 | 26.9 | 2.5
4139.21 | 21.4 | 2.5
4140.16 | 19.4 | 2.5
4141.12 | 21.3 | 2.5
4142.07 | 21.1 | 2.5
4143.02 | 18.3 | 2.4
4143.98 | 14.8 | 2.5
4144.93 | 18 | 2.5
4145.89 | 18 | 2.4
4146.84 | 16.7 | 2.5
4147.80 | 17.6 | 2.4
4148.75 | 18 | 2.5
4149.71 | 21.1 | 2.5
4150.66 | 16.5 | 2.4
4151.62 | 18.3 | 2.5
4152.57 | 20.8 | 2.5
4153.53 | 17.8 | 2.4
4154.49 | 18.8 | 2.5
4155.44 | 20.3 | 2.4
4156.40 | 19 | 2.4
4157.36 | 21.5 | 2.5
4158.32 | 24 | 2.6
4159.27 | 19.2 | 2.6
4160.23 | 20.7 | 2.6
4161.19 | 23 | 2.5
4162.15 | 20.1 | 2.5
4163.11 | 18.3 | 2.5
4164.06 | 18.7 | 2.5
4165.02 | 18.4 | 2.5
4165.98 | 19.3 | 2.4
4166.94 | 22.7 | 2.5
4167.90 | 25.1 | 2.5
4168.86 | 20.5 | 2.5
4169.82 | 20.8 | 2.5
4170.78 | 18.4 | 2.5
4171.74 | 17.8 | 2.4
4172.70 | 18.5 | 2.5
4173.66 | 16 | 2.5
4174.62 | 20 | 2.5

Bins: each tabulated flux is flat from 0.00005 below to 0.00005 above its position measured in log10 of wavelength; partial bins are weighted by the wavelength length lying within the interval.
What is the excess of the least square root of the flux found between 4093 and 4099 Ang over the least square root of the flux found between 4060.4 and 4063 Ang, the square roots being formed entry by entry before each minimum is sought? 0.10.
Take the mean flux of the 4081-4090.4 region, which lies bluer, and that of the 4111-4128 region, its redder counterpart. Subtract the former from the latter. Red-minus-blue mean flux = -3.2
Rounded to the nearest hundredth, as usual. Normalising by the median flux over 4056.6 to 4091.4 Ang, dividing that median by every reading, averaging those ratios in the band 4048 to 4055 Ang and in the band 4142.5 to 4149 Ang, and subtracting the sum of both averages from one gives -1.24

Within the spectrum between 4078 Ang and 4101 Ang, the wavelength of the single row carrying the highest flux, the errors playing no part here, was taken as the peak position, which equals 4085.24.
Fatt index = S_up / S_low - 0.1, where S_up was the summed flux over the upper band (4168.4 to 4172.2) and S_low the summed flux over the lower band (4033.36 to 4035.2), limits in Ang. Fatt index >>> 1.9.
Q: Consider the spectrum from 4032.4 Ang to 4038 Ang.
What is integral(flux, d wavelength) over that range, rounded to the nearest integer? 112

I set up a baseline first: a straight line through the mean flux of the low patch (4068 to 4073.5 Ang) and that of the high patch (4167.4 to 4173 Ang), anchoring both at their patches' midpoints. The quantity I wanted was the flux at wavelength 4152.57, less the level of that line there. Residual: 0.6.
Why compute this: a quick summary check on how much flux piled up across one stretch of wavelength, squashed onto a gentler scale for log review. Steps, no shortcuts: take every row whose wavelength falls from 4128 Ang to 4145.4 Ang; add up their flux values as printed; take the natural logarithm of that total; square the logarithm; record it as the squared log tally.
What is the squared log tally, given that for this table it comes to 34.3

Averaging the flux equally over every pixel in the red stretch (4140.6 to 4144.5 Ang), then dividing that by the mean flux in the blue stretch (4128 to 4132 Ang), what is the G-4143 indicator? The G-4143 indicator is 1.04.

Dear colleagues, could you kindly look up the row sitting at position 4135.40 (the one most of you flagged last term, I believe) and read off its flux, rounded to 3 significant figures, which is 19.6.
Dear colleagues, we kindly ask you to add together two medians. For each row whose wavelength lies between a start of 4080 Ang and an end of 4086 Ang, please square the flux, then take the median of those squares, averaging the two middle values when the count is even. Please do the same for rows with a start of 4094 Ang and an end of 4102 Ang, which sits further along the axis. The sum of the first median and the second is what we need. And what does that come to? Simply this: 900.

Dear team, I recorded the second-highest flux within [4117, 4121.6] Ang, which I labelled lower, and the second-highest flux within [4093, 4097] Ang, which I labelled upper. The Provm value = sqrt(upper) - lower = -16.5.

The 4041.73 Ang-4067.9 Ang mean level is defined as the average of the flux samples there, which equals 19.4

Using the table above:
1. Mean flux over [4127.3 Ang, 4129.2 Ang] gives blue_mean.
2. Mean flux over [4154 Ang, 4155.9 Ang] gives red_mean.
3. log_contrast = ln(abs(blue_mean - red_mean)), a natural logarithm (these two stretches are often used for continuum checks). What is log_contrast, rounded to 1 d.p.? 0.7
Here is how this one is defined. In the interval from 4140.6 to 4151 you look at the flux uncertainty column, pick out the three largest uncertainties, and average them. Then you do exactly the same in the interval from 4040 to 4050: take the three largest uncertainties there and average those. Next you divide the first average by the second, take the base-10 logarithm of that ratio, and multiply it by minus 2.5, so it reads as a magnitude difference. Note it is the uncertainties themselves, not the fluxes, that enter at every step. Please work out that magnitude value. 0.12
